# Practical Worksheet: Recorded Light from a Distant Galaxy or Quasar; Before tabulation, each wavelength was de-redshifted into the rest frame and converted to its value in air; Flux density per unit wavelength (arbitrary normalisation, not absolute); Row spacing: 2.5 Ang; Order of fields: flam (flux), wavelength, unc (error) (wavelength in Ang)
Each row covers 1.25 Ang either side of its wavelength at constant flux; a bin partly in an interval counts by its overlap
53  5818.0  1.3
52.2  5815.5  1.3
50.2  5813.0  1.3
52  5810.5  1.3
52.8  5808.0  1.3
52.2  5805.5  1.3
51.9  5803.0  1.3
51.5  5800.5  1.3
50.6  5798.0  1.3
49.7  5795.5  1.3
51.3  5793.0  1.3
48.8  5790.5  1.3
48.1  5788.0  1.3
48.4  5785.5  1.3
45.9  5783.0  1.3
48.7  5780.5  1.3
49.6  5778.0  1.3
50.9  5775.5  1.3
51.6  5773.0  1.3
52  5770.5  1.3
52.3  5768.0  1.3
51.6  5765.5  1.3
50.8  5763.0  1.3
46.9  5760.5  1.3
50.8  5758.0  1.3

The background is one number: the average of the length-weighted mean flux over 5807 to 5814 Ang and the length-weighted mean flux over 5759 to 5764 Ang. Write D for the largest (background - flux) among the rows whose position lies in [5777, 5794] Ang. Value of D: 4.4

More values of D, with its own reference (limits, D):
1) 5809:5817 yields 0.1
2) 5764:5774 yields -1.3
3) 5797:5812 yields -0.3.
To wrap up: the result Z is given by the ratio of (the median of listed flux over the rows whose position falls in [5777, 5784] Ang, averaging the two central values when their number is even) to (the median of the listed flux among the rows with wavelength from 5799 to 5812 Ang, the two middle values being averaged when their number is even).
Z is 0.937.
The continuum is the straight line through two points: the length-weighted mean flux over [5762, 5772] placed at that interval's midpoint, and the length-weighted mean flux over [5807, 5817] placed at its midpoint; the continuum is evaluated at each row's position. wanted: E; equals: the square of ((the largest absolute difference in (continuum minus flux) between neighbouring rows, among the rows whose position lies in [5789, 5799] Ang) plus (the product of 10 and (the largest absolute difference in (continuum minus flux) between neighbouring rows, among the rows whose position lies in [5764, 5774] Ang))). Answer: 89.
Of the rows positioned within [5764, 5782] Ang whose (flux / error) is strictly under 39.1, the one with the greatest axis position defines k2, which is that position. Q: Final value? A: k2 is 5780.5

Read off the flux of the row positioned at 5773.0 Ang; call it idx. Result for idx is 51.6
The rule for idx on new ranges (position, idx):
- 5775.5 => 50.9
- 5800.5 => 51.5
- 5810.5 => 52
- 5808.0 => 52.8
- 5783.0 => 45.9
